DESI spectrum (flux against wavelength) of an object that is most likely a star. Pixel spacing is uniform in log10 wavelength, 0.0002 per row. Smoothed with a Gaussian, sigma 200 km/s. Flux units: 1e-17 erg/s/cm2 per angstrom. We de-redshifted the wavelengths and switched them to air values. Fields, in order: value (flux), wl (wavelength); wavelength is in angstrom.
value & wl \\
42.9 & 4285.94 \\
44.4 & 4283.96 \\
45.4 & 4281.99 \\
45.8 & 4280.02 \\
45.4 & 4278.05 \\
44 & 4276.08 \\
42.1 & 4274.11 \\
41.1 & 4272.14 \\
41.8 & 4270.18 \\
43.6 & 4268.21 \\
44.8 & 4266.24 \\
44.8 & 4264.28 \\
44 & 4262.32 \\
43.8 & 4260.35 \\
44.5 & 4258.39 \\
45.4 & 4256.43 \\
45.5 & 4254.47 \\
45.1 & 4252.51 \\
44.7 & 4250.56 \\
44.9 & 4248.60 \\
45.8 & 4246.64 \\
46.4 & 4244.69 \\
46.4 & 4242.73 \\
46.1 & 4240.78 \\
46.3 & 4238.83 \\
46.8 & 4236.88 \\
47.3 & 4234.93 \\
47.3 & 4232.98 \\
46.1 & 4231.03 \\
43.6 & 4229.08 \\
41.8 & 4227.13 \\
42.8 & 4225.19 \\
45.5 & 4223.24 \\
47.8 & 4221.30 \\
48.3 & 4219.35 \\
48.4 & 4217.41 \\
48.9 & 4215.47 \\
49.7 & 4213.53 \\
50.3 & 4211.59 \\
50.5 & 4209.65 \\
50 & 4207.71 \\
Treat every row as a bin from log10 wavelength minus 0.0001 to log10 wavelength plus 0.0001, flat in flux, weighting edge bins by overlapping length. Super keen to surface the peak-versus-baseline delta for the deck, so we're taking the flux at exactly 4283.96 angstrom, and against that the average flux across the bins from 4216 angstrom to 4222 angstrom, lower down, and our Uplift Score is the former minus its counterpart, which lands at -3.8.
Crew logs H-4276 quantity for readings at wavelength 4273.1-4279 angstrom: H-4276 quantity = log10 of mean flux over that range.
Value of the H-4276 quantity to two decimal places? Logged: 1.64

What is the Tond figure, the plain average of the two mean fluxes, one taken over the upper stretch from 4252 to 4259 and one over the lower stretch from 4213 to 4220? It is 47.0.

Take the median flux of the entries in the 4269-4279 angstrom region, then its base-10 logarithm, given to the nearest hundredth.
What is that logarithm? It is 1.62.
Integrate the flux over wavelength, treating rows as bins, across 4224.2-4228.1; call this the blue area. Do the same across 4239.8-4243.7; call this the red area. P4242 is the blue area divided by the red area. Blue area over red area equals 0.91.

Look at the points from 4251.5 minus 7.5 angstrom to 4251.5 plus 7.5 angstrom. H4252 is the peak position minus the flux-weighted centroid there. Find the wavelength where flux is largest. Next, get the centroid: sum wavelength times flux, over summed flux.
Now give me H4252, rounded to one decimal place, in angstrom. -6.8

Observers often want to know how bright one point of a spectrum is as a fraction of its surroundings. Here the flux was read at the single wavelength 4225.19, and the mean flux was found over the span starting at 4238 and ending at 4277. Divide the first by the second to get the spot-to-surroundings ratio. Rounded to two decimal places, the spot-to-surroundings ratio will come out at 0.96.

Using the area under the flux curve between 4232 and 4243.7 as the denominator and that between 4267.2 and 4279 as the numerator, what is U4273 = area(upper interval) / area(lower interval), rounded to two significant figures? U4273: 0.93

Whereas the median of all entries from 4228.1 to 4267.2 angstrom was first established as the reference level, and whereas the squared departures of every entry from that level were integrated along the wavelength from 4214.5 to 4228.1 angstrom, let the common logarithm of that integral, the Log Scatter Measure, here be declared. 2.0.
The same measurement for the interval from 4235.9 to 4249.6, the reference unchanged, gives 1.0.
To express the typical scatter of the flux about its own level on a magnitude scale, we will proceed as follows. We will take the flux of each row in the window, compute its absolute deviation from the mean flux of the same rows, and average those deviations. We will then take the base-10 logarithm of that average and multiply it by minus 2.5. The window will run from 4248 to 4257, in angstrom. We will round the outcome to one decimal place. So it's 1.4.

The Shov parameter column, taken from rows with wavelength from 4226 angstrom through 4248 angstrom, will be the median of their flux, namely 46.3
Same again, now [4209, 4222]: 48.9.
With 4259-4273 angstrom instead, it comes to 43.8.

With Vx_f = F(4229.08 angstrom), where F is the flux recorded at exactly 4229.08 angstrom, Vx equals 43.6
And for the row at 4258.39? 44.5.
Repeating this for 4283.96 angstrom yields 44.4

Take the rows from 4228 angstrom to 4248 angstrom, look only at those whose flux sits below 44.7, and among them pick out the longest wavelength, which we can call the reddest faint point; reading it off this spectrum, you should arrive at 4229.08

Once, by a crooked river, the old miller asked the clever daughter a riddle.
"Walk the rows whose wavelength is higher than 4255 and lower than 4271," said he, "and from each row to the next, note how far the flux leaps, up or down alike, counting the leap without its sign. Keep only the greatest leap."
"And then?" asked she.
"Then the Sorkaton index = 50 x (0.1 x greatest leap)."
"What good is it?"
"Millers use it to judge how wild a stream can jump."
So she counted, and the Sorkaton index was 9.0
